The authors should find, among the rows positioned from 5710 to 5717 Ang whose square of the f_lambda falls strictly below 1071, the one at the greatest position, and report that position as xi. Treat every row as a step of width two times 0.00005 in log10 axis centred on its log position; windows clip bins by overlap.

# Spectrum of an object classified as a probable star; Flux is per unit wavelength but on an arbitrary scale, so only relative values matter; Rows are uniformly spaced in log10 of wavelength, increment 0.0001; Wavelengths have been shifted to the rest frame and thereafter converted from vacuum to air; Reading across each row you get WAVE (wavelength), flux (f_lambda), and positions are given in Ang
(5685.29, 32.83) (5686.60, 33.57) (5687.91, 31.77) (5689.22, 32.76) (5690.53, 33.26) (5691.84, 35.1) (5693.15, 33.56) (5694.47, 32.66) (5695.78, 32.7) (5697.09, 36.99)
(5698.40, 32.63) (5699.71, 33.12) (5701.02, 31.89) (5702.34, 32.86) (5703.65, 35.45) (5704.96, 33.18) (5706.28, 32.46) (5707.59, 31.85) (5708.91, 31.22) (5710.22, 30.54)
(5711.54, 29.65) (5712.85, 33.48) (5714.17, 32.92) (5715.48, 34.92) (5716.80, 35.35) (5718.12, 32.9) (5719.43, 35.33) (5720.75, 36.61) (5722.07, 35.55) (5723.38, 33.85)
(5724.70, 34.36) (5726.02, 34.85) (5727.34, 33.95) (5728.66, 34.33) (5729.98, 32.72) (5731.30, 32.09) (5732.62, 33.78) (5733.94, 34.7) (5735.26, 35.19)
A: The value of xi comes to 5711.54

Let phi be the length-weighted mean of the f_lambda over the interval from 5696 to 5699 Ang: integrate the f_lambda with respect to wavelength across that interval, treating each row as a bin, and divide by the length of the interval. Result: 34.6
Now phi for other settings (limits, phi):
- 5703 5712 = 32.1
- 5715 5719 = 34.4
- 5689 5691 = 33.0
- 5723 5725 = 34.1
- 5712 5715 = 33.1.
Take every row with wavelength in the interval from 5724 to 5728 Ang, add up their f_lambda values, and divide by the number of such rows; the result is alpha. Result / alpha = 34.4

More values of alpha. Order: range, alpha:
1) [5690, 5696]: 33.5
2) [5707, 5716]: 32.1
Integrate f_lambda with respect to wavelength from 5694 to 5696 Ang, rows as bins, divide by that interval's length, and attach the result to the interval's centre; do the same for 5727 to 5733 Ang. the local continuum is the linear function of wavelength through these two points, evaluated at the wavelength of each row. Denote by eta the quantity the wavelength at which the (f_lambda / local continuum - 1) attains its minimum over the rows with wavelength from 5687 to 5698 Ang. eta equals 5687.91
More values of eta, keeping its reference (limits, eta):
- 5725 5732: 5731.30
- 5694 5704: 5701.02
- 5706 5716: 5711.54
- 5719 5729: 5723.38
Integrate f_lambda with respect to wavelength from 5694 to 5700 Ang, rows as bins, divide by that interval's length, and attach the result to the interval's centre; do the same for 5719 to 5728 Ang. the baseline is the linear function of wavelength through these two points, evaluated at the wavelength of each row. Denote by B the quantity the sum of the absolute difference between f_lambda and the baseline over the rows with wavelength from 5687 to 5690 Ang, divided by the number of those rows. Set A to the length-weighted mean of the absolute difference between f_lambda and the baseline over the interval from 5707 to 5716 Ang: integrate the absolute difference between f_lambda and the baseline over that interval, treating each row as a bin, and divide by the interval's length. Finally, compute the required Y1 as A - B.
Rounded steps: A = 2.4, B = 1.1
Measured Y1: 1.3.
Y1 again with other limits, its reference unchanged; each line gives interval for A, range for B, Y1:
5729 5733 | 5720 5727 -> 1.5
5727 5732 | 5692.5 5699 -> 0.7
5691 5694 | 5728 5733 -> -1.2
